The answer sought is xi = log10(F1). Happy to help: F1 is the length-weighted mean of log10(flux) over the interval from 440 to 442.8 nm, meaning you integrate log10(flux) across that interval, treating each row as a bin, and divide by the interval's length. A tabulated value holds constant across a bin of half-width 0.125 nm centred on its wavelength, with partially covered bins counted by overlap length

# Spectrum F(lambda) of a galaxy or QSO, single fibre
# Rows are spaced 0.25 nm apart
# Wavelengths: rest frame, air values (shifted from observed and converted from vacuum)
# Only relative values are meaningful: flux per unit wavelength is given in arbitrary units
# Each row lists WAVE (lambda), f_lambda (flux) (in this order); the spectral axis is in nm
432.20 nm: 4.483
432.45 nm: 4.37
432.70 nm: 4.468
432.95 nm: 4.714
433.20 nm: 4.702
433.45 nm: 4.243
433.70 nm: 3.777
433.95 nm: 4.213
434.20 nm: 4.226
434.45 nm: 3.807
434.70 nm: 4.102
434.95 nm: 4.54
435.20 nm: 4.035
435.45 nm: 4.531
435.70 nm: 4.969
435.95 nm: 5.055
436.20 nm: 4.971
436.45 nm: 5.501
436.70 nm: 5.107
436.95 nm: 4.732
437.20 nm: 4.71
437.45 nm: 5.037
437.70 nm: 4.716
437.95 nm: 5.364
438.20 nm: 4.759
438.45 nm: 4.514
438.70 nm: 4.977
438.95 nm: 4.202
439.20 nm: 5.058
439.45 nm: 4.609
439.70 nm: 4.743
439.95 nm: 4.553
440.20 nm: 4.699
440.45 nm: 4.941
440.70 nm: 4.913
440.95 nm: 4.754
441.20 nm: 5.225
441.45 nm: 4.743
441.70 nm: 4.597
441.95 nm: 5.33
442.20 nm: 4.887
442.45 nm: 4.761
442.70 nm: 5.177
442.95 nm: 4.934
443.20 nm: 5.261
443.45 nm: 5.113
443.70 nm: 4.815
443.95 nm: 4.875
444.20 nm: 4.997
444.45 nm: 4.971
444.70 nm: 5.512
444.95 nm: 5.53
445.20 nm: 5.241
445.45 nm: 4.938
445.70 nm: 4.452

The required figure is -0.161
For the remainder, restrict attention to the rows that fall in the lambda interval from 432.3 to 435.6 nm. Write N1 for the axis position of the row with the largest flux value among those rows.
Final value 432.95 nm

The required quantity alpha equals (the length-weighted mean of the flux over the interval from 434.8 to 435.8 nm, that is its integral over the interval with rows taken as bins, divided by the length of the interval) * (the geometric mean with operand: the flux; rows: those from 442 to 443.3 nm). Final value 22.5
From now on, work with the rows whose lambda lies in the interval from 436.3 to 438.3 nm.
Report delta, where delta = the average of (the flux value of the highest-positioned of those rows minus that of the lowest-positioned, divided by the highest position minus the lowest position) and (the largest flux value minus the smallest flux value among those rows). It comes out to 0.18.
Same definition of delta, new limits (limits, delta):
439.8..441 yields 0.29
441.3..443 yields 0.43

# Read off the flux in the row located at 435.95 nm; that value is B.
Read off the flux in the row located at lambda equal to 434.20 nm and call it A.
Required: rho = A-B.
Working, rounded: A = 4.226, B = 5.055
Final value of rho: -0.8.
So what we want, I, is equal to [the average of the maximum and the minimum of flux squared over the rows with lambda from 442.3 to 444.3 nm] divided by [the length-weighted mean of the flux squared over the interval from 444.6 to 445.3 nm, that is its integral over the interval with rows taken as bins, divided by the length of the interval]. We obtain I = 0.85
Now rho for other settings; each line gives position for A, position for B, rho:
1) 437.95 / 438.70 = 0.4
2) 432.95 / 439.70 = 0.0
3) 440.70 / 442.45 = 0.2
